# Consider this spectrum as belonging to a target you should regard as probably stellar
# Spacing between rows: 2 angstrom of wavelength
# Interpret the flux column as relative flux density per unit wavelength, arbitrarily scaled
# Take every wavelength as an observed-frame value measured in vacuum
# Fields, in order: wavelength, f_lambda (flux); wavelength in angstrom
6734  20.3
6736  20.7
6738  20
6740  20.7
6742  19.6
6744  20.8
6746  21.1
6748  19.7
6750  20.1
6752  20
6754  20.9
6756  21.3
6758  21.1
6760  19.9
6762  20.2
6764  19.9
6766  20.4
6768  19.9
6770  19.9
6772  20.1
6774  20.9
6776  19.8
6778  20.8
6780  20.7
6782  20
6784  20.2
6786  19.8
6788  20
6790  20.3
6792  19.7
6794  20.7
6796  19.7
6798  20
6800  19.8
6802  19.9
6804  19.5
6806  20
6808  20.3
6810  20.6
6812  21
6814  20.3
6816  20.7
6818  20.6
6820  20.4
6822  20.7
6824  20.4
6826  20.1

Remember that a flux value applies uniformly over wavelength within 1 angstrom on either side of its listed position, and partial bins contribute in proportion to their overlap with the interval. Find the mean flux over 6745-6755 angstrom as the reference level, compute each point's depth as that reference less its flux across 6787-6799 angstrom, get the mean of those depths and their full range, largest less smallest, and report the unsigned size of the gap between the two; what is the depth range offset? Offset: 0.71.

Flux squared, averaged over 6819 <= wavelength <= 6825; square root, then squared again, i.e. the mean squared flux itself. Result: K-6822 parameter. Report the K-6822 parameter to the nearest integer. 420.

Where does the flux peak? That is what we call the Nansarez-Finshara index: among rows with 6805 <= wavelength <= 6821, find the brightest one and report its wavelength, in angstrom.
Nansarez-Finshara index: 6812 angstrom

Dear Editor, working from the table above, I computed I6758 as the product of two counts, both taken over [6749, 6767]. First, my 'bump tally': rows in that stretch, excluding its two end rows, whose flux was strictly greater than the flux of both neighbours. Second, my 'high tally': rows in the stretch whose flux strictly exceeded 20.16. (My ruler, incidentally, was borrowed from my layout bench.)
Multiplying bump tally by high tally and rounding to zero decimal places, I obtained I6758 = 10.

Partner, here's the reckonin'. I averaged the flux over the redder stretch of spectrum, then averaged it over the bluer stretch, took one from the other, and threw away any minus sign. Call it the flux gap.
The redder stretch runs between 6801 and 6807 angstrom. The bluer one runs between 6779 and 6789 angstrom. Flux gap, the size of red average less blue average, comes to 0.3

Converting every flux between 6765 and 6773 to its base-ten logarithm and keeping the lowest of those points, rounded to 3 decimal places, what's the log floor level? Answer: 1.299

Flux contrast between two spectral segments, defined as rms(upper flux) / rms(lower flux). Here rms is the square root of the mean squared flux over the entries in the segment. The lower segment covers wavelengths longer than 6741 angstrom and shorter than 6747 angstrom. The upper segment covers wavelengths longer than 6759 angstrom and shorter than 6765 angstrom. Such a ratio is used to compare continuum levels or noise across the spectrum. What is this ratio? 0.975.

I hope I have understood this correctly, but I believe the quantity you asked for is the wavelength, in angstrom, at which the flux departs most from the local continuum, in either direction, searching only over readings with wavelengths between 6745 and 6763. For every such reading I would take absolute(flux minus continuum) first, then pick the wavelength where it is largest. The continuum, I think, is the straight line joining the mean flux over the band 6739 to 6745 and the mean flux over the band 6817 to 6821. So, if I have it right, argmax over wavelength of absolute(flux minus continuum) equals 6756 angstrom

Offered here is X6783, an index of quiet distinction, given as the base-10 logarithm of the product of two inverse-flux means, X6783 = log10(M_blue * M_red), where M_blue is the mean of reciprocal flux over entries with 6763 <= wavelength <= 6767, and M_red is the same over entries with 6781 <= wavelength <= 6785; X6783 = -2.61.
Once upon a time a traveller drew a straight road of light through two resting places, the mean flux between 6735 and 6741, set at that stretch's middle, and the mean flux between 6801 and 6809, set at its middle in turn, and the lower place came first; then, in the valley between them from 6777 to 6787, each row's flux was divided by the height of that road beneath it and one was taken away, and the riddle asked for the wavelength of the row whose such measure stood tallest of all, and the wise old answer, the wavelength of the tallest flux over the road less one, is 6778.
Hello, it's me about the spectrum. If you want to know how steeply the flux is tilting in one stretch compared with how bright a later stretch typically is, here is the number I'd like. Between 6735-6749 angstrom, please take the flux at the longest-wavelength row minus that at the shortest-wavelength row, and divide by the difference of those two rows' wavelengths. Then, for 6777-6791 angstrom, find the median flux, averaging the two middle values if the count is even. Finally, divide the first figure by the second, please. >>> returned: -0.0041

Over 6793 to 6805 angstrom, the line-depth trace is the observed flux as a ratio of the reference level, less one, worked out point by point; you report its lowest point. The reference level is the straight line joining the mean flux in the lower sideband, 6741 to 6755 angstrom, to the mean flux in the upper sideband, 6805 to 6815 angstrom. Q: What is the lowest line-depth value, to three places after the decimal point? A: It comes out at -0.045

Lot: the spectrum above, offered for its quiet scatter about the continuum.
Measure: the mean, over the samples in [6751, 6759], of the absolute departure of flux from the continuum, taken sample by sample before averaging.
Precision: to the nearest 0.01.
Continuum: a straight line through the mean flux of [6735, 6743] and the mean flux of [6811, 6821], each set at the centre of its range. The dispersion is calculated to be 0.66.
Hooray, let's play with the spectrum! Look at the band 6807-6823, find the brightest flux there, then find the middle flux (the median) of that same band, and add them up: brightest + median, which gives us 41.6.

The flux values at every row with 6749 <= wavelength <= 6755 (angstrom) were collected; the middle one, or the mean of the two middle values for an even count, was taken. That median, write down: 20.1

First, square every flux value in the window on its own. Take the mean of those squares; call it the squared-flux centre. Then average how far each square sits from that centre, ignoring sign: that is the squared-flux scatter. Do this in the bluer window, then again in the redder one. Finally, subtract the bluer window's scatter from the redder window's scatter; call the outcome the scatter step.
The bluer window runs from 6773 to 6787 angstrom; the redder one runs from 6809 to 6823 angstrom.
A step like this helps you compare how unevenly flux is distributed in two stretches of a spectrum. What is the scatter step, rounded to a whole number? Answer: -10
